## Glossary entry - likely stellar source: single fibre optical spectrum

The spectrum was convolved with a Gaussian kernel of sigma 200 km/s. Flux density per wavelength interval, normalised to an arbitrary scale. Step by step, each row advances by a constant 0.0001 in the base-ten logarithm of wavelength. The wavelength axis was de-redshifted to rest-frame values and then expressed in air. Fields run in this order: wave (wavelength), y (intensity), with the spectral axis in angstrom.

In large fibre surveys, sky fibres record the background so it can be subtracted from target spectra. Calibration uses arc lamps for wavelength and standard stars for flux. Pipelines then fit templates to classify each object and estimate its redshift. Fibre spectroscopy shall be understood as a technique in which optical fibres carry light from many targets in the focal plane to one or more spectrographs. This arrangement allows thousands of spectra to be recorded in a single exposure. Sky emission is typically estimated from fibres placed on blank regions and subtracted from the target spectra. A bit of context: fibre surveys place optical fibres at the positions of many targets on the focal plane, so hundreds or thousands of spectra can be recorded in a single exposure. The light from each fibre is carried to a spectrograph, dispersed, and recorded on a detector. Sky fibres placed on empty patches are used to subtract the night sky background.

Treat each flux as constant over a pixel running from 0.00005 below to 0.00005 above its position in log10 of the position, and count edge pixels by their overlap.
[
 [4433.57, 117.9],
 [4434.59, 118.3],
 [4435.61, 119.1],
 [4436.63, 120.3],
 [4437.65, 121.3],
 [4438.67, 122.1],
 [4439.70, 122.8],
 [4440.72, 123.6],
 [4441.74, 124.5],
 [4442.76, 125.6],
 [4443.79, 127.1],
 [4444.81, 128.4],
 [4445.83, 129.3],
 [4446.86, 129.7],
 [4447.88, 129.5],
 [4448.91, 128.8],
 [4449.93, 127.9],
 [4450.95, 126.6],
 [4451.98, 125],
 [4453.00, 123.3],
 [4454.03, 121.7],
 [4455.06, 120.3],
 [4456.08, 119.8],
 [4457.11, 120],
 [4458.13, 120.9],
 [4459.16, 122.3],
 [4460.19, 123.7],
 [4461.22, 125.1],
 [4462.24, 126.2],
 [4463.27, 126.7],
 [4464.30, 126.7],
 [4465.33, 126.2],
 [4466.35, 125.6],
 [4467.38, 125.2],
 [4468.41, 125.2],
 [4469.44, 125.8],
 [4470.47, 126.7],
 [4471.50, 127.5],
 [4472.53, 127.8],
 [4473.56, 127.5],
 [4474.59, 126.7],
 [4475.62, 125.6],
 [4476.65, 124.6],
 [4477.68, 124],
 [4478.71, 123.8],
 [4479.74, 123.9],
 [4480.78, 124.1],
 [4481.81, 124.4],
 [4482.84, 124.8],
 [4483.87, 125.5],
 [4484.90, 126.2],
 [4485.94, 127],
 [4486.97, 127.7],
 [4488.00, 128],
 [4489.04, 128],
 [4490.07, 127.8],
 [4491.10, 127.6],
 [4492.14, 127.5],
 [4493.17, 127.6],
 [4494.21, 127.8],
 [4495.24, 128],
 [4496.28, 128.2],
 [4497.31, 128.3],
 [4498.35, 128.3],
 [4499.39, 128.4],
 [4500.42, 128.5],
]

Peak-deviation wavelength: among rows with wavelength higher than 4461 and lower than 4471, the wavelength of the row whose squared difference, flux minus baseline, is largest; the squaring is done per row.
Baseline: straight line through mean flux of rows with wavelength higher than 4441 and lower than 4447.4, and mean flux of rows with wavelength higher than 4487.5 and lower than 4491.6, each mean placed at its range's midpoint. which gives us 4461.22 angstrom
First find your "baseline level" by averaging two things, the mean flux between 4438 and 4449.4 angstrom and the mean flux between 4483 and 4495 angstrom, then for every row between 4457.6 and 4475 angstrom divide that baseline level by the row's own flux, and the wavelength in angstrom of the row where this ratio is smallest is 4472.53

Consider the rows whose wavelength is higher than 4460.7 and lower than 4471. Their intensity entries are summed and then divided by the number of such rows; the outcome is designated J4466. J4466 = 126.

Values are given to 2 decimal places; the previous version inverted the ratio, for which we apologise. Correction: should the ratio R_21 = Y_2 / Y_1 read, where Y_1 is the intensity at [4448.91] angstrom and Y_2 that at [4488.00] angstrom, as 0.99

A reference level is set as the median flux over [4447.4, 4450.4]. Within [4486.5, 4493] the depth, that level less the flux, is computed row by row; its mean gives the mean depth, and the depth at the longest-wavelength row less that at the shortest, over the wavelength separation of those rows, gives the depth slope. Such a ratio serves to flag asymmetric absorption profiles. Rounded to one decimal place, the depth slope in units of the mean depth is 0.0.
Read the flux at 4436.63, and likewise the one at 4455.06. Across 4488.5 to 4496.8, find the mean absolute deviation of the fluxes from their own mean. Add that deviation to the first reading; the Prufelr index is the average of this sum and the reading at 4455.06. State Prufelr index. 120.4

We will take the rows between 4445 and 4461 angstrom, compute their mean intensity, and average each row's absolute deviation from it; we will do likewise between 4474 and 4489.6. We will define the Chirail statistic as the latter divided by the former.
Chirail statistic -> 0.40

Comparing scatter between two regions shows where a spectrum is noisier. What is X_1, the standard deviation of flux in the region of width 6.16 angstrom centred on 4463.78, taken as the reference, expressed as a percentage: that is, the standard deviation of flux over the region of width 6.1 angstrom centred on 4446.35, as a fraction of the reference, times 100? 152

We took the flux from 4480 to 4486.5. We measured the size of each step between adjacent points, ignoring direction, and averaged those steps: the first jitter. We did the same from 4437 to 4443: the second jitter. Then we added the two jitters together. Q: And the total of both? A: 1.44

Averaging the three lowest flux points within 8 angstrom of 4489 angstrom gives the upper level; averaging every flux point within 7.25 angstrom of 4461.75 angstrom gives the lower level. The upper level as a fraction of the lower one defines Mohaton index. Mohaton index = 1.01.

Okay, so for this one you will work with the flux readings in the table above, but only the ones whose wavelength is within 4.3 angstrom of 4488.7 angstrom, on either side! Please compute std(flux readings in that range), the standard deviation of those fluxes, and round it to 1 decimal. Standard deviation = 0.6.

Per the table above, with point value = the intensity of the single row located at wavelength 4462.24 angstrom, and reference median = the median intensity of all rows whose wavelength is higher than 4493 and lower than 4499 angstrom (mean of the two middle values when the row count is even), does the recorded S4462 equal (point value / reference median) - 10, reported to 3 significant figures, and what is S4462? -9.01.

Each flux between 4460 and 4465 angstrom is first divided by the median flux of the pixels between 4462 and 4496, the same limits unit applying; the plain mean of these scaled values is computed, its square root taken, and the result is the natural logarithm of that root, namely -0.004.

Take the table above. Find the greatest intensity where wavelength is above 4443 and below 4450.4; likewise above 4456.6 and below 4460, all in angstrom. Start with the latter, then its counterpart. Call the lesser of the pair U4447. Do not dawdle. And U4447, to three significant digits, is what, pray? 122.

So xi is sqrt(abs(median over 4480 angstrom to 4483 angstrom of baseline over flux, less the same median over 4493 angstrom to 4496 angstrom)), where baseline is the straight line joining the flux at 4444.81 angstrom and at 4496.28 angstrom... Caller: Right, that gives 0.167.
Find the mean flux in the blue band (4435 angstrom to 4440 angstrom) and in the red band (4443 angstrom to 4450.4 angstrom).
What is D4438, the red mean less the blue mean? 7.6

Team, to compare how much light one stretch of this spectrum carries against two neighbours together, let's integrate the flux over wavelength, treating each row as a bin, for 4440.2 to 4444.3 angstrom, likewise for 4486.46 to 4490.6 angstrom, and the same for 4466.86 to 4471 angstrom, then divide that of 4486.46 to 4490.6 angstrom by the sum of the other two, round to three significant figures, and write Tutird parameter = 0.513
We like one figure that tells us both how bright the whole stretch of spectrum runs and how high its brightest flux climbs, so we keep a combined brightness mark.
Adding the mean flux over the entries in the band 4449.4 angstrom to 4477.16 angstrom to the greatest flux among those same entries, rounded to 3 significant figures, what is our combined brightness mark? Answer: 253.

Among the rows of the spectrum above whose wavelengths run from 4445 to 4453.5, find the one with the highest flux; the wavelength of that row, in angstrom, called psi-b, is 4446.86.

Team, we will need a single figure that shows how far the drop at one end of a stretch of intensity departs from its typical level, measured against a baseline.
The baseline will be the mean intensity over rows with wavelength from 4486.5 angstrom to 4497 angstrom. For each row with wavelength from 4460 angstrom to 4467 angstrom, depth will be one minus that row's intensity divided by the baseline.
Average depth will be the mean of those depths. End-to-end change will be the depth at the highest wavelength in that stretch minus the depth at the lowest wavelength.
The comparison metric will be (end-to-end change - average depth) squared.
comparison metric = 0.0010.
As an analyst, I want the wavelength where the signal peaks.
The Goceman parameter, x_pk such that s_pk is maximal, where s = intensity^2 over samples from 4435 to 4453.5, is 4446.86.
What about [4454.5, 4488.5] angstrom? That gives 4488.00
